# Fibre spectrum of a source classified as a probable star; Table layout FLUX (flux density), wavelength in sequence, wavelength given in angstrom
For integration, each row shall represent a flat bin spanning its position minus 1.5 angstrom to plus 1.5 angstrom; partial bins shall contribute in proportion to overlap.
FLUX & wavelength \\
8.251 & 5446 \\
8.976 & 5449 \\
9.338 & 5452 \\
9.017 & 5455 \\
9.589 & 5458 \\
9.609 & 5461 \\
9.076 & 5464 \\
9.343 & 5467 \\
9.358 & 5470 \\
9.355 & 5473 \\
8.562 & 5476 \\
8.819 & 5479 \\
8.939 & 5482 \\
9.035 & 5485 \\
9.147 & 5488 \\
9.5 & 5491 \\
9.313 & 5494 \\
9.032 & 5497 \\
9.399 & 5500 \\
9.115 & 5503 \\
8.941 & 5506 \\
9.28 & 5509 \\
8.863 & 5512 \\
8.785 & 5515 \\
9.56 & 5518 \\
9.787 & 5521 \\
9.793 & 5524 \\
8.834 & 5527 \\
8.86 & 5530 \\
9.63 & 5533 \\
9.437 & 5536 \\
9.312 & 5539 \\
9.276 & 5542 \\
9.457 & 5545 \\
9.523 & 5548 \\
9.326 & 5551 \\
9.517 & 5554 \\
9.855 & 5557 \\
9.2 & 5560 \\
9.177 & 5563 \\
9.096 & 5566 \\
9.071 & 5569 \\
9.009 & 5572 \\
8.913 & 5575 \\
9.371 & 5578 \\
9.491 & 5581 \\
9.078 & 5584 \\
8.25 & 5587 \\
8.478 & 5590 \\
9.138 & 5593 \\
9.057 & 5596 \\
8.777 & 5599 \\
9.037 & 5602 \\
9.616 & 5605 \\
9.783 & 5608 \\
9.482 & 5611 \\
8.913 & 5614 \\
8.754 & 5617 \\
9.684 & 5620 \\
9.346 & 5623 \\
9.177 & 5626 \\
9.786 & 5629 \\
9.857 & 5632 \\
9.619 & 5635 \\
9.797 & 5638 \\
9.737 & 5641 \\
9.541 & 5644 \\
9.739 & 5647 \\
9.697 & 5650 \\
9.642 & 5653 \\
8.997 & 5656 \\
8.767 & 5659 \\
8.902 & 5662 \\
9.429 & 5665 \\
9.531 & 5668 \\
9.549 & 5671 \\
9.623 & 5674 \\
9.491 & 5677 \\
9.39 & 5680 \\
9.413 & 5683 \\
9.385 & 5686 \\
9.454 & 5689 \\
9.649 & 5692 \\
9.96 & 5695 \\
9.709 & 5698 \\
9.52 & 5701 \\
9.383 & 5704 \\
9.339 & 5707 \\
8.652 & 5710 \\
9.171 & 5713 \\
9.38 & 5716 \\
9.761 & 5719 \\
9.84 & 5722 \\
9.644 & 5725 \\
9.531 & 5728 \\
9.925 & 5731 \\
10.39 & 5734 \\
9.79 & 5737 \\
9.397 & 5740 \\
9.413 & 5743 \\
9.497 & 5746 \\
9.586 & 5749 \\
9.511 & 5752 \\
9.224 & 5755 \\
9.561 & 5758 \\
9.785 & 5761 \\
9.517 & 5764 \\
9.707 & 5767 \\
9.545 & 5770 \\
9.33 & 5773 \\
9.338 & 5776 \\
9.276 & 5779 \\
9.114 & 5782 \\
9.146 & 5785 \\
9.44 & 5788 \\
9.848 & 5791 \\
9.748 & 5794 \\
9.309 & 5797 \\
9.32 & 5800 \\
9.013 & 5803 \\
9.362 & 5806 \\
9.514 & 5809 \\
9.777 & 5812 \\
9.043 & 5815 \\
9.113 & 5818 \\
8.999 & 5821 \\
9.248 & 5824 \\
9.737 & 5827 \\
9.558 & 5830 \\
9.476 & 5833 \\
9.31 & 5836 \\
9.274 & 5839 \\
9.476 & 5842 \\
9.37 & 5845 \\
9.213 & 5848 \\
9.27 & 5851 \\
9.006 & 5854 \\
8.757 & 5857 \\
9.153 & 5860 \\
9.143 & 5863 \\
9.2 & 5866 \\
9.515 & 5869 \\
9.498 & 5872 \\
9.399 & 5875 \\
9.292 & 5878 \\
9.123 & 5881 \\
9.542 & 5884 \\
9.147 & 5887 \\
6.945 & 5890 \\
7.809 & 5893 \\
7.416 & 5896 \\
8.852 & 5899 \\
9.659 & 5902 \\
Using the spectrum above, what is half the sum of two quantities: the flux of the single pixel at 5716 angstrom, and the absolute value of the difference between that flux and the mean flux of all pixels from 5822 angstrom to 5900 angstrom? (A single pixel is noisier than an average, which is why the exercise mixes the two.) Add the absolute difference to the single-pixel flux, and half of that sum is 4.85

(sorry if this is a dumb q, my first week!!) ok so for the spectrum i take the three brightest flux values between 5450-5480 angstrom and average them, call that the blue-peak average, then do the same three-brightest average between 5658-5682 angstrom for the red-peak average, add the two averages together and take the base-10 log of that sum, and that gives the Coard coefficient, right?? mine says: 1.28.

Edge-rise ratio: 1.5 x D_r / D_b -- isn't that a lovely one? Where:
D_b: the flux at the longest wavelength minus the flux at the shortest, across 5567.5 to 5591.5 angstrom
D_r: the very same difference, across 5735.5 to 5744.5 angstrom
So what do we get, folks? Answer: 1.0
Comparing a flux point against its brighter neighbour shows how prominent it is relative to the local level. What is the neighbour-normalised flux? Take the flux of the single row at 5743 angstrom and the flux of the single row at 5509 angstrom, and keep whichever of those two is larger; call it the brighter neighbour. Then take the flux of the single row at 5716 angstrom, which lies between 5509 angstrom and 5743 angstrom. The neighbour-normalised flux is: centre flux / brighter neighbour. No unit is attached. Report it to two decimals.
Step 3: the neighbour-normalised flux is 1.00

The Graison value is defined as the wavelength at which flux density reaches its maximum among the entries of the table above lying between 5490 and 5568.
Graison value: 5557 angstrom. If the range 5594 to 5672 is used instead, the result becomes 5632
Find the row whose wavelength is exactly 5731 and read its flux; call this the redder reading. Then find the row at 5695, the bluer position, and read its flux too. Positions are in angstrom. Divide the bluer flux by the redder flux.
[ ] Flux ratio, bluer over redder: 1.004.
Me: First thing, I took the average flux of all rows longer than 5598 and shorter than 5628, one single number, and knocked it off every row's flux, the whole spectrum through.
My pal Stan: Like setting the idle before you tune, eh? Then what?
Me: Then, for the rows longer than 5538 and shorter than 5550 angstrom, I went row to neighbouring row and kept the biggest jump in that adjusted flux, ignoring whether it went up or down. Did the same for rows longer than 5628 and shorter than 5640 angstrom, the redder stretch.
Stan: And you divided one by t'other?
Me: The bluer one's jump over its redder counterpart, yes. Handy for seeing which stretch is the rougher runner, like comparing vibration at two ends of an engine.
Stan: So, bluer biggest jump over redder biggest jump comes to 0.8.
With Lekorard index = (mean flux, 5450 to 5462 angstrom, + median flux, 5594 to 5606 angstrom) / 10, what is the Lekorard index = 1.84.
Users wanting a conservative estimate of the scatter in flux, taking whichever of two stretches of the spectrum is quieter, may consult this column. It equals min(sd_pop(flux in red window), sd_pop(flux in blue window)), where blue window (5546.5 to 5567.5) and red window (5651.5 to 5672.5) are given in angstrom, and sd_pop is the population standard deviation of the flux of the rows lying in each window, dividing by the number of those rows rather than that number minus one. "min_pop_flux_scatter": 0.25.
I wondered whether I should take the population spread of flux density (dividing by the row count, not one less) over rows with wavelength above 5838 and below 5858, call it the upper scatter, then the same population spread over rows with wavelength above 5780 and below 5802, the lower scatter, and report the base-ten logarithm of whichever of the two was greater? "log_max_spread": -0.58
